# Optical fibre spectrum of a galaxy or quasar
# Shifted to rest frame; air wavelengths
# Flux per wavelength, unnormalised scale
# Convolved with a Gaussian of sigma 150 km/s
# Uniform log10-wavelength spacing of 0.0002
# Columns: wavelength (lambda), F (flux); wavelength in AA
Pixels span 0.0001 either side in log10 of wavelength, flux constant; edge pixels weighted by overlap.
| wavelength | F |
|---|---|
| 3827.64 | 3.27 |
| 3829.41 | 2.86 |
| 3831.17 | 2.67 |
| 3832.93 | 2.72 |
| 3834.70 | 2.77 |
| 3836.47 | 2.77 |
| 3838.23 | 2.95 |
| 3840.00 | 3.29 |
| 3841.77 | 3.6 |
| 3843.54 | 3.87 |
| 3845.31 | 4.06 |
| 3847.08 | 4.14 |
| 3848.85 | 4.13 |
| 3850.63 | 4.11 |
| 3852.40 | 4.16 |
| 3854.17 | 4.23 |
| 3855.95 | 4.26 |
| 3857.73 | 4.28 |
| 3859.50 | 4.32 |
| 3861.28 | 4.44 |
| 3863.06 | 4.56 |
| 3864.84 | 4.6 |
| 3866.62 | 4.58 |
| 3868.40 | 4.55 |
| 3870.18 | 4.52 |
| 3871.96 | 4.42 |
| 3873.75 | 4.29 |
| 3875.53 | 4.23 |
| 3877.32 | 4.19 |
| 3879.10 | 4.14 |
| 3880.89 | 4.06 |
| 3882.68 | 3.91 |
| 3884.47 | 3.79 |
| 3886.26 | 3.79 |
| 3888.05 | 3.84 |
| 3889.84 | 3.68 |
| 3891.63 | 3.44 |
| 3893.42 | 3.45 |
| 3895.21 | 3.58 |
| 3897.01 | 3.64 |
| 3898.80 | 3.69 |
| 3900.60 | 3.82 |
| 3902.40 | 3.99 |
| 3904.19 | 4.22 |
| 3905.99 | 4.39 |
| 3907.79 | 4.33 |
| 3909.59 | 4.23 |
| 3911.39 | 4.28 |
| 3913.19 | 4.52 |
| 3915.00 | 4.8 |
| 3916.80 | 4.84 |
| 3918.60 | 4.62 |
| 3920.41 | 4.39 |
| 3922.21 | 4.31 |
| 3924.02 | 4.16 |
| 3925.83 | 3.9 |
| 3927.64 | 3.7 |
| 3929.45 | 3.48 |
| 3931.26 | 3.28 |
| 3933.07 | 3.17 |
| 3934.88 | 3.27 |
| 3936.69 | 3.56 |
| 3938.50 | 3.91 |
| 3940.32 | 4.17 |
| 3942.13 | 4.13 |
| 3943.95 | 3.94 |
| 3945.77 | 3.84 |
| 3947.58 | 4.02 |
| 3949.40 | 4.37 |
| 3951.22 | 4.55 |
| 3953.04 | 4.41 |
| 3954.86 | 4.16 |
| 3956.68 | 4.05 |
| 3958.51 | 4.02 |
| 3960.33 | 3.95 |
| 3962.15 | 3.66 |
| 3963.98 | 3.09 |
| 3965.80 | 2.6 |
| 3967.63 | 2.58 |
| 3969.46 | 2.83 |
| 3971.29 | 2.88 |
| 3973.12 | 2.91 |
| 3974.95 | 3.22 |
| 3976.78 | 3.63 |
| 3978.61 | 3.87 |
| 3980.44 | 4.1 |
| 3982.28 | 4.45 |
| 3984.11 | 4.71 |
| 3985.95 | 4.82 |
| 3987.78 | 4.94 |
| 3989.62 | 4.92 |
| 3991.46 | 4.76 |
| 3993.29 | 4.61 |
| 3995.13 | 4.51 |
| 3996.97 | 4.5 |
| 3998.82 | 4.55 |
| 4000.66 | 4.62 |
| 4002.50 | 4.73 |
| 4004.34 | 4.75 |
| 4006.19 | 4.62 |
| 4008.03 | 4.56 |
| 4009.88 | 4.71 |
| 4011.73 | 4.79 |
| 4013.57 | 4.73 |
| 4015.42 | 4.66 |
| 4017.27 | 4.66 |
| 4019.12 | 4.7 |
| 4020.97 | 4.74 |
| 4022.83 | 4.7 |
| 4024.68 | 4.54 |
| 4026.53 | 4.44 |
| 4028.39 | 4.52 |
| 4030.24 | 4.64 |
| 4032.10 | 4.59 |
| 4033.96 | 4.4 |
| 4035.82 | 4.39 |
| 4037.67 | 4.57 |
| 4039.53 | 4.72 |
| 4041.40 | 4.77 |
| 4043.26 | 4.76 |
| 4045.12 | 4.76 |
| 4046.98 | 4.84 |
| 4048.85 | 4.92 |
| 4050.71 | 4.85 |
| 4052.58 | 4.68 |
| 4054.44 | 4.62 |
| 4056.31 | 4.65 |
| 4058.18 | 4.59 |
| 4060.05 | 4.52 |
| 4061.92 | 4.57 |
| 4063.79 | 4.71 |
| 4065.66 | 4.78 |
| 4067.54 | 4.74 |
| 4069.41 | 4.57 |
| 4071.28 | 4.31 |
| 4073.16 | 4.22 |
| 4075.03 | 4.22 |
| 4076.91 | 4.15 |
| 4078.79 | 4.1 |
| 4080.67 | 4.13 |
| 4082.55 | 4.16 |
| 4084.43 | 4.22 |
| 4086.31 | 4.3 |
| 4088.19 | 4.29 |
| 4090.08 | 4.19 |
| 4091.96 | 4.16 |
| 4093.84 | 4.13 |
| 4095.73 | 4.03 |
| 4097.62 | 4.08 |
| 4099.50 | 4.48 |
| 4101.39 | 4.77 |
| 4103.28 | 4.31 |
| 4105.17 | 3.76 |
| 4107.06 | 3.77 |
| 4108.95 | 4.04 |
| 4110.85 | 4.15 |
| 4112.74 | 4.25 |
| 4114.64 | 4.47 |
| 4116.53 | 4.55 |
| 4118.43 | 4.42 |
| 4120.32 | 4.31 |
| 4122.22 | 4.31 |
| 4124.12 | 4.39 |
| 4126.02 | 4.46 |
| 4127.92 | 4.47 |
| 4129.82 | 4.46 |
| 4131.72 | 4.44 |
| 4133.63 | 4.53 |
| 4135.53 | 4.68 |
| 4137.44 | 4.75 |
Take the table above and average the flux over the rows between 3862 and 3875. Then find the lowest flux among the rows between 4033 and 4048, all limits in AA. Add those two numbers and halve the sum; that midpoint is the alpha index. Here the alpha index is 4.4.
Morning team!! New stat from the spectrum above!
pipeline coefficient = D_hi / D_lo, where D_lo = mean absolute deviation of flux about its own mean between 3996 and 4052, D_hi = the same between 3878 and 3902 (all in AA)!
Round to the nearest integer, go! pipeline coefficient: 2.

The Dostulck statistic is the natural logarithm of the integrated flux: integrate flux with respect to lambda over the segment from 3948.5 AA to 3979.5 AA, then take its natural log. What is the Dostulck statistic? 4.71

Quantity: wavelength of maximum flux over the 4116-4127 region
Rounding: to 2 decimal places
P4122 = 4116.53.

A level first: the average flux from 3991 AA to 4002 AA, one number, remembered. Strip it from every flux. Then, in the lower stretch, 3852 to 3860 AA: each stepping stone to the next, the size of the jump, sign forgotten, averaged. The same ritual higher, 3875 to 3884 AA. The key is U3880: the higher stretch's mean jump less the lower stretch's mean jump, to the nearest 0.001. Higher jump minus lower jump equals 0.040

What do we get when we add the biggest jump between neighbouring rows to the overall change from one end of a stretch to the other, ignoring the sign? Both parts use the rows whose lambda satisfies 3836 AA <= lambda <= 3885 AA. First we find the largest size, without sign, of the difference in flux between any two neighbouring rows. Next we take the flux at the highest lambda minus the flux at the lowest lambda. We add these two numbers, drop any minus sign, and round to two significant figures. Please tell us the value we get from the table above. 1.4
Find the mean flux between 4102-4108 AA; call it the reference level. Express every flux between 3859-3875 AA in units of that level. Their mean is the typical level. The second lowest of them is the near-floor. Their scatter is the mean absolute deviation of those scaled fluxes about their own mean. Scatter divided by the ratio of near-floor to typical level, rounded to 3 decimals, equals 0.025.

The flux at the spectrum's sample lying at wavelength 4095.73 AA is 4.03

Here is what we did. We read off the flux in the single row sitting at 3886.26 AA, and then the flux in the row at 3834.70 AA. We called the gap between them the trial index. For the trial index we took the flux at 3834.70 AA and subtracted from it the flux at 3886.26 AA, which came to -1.0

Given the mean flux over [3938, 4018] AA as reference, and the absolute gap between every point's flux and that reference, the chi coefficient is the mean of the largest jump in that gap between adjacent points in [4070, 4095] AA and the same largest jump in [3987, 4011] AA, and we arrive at 0.130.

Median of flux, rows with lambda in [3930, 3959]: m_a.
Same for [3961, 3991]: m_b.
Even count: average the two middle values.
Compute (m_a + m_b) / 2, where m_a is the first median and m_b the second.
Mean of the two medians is 3.83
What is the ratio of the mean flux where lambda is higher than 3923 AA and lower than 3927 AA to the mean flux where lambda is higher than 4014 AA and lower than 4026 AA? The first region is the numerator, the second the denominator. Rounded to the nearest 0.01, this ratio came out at 0.86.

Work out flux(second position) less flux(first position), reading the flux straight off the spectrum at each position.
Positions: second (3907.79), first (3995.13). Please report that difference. -0.2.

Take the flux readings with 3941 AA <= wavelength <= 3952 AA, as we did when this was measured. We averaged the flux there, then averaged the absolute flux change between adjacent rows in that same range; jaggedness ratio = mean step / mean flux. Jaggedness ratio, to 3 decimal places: 0.048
